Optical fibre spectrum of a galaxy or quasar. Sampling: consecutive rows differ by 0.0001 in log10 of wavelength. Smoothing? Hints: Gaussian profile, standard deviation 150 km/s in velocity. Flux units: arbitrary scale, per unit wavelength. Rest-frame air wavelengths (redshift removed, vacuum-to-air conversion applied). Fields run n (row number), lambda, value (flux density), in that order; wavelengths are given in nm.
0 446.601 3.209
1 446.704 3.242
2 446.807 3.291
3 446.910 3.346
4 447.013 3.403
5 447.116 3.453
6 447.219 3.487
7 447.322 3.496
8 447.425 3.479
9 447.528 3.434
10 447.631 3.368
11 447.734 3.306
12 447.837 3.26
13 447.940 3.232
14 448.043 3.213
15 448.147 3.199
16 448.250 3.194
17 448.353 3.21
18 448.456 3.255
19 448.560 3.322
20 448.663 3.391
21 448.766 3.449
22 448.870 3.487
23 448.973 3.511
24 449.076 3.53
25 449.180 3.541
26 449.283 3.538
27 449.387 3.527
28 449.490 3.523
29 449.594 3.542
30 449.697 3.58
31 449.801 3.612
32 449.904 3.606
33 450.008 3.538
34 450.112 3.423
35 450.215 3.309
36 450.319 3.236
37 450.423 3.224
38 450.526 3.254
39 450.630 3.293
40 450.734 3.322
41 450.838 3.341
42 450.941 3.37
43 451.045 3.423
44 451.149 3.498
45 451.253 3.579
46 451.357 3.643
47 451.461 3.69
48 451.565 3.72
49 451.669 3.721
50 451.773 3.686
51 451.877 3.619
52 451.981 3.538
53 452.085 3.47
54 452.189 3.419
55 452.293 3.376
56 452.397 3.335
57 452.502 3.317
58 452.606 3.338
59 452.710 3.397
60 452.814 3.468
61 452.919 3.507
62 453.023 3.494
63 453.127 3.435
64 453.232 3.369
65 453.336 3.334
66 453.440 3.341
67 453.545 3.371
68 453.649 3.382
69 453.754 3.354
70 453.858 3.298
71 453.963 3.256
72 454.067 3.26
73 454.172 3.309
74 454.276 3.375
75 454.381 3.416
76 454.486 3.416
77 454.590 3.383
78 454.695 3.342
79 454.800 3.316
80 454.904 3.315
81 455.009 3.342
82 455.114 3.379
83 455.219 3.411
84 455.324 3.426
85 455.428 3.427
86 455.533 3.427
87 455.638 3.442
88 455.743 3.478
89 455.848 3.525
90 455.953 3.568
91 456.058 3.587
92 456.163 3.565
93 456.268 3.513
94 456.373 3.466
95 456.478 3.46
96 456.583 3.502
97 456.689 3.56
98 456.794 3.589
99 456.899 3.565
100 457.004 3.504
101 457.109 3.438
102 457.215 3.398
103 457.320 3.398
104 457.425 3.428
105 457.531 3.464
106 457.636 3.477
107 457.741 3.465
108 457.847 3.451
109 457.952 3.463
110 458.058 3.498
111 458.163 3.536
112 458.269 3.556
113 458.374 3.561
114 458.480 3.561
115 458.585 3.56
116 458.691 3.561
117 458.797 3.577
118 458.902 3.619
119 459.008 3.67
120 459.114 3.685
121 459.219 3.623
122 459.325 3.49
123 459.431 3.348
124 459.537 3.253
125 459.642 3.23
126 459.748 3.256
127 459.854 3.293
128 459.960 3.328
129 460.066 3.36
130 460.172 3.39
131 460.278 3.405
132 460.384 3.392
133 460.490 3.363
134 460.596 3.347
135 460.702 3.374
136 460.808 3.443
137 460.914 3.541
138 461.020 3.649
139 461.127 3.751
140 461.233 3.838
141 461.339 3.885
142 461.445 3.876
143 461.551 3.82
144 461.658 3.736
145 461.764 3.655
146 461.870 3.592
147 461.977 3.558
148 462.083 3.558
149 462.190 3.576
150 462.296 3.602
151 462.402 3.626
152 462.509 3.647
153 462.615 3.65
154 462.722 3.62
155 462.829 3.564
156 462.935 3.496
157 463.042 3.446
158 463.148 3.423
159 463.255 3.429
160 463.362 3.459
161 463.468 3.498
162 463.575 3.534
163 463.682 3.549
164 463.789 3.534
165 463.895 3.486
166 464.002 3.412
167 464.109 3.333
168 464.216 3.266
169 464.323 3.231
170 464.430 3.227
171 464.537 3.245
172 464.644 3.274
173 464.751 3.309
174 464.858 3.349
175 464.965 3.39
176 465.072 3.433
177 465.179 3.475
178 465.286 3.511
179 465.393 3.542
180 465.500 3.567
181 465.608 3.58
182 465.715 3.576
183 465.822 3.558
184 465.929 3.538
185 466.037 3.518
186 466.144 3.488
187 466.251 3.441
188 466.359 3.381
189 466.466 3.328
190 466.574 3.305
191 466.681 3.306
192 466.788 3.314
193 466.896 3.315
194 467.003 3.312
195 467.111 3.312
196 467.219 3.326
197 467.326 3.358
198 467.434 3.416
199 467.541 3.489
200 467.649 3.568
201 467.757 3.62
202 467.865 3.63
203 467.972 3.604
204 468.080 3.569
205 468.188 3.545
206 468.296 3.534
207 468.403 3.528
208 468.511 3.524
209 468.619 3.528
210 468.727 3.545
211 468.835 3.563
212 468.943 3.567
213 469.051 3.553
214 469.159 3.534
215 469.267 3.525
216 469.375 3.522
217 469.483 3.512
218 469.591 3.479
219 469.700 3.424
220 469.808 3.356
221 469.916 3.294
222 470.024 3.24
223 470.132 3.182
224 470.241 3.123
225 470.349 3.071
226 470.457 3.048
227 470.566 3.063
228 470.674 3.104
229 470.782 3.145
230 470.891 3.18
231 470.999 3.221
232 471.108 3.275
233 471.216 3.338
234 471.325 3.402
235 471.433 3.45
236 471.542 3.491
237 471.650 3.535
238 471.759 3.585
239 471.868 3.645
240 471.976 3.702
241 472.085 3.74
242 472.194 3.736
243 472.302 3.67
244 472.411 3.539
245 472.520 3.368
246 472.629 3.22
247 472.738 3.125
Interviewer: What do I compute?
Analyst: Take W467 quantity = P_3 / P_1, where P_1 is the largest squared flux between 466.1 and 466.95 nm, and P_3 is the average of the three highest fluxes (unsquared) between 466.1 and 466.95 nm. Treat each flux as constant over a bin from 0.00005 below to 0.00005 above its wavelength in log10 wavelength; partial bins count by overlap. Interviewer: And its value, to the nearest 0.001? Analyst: 0.282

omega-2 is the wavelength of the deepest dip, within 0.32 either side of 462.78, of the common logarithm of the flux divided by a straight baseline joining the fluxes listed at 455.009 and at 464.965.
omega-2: 463.042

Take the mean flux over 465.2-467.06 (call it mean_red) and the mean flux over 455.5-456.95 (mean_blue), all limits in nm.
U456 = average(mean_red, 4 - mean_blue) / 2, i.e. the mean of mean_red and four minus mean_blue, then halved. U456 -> 0.98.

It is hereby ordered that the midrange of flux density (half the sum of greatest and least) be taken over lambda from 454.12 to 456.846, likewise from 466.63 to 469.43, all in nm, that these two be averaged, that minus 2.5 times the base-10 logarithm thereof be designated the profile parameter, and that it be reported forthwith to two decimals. -1.35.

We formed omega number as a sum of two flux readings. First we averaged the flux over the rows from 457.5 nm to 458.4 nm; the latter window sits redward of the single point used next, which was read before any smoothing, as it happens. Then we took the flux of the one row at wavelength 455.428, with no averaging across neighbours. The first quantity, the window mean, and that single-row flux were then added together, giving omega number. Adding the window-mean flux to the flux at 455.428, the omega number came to 6.92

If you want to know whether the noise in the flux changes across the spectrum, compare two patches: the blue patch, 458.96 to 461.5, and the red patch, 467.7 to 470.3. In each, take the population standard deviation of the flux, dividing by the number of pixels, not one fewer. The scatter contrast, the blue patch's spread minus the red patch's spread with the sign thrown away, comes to 0.07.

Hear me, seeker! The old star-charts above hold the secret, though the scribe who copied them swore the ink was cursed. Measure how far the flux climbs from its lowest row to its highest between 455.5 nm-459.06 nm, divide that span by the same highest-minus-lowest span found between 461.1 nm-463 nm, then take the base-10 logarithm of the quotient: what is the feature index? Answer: -0.2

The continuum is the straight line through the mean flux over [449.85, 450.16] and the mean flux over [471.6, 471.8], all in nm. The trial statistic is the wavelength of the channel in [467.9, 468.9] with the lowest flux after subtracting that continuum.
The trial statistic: 468.511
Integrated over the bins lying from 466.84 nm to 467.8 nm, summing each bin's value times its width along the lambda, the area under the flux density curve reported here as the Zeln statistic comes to 3.3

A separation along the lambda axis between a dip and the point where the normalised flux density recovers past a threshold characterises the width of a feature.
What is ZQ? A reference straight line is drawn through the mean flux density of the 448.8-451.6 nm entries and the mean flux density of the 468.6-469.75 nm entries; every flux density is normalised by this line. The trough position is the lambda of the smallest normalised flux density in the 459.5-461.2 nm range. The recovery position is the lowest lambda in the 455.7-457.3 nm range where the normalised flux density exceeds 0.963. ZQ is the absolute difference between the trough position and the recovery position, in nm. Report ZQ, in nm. 3.90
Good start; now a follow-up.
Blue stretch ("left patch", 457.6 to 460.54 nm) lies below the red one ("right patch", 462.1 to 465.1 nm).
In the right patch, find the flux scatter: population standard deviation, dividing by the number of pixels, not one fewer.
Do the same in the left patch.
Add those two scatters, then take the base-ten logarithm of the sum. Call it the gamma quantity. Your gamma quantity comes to -0.59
